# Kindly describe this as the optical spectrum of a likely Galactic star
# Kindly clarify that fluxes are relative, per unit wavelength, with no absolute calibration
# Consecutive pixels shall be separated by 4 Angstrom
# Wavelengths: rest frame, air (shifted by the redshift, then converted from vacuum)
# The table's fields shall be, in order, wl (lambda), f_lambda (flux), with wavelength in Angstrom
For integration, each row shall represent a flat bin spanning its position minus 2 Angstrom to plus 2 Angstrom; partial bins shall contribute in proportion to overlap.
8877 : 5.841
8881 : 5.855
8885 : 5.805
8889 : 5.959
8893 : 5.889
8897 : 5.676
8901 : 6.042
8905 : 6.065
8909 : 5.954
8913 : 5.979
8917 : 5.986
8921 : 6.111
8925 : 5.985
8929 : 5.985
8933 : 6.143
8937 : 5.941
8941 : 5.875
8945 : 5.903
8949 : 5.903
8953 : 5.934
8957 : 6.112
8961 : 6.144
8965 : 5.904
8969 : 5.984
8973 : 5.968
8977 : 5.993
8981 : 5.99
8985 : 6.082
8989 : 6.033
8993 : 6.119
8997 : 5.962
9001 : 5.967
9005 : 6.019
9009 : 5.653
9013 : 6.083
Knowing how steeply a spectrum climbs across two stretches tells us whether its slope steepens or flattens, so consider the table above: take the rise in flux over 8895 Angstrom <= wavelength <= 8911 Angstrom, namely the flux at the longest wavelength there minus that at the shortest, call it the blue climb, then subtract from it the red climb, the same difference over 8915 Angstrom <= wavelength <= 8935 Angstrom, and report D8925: 0.12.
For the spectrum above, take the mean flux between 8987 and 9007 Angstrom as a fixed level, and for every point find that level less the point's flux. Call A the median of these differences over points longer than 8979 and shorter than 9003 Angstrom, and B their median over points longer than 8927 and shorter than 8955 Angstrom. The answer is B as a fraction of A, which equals 10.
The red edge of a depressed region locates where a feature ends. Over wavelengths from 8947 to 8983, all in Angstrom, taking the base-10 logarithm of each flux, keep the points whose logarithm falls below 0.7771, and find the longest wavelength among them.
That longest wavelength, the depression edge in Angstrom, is 8973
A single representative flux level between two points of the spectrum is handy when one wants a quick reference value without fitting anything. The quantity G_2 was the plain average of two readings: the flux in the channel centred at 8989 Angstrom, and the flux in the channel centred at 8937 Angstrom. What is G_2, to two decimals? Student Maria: 5.99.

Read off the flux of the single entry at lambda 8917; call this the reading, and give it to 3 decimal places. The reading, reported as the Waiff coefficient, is 5.986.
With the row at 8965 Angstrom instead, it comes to 5.904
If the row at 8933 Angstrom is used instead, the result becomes 6.143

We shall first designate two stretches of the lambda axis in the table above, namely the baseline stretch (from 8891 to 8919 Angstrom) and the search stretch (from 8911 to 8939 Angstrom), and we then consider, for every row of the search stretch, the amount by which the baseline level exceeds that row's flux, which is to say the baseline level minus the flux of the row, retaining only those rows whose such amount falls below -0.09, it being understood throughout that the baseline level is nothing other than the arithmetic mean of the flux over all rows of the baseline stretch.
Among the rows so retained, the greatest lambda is 8933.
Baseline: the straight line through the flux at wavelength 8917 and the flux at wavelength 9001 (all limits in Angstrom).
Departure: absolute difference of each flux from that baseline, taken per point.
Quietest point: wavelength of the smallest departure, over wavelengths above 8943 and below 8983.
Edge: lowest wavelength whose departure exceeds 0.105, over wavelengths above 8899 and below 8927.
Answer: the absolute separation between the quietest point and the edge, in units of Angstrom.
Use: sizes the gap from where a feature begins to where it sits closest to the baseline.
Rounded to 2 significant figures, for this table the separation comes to 52 Angstrom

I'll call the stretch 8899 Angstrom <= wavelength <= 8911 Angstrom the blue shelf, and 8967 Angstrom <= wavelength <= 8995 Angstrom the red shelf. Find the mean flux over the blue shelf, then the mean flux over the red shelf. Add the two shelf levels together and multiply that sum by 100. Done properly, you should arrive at 1204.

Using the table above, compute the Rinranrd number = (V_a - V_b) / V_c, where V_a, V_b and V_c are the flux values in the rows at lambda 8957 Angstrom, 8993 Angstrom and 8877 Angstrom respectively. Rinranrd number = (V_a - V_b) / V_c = -0.001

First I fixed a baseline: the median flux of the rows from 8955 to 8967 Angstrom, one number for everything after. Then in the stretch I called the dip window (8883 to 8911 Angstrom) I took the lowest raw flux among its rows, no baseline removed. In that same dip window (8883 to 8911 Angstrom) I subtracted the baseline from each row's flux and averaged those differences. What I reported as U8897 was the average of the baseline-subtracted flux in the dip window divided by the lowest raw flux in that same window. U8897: -0.0351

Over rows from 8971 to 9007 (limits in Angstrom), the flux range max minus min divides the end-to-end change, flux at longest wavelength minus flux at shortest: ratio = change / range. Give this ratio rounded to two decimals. 0.32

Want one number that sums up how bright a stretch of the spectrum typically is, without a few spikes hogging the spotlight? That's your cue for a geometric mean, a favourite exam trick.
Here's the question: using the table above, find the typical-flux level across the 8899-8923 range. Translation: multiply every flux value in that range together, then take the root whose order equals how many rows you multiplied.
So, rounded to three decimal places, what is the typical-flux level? 6.023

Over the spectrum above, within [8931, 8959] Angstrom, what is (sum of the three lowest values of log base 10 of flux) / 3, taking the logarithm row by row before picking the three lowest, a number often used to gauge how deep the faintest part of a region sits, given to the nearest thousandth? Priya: 0.770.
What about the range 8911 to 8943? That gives 0.773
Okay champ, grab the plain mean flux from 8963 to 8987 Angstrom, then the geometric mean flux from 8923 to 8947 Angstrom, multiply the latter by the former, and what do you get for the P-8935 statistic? 35.7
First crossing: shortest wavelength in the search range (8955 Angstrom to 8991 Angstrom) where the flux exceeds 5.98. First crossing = 8957 Angstrom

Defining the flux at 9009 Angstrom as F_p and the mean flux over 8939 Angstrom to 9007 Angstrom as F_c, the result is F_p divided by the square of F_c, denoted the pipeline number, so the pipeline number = 0.157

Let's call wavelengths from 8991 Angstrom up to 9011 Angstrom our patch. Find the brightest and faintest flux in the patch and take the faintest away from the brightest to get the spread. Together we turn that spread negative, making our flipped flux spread -0.47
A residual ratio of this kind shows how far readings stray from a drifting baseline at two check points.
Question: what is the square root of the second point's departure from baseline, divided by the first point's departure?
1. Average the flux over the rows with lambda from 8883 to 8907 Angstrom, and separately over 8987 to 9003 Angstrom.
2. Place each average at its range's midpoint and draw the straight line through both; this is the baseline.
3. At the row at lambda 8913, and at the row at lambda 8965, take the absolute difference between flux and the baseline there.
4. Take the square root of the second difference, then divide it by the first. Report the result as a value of 5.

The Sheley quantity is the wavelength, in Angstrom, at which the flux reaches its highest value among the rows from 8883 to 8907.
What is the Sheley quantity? 8905 Angstrom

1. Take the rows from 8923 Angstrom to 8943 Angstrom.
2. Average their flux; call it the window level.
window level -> 5.99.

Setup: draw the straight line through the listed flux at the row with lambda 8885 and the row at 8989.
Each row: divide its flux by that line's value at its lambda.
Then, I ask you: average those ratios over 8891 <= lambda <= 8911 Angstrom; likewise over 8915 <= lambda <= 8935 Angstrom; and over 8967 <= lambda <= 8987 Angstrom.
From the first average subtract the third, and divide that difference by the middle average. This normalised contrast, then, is 0.015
